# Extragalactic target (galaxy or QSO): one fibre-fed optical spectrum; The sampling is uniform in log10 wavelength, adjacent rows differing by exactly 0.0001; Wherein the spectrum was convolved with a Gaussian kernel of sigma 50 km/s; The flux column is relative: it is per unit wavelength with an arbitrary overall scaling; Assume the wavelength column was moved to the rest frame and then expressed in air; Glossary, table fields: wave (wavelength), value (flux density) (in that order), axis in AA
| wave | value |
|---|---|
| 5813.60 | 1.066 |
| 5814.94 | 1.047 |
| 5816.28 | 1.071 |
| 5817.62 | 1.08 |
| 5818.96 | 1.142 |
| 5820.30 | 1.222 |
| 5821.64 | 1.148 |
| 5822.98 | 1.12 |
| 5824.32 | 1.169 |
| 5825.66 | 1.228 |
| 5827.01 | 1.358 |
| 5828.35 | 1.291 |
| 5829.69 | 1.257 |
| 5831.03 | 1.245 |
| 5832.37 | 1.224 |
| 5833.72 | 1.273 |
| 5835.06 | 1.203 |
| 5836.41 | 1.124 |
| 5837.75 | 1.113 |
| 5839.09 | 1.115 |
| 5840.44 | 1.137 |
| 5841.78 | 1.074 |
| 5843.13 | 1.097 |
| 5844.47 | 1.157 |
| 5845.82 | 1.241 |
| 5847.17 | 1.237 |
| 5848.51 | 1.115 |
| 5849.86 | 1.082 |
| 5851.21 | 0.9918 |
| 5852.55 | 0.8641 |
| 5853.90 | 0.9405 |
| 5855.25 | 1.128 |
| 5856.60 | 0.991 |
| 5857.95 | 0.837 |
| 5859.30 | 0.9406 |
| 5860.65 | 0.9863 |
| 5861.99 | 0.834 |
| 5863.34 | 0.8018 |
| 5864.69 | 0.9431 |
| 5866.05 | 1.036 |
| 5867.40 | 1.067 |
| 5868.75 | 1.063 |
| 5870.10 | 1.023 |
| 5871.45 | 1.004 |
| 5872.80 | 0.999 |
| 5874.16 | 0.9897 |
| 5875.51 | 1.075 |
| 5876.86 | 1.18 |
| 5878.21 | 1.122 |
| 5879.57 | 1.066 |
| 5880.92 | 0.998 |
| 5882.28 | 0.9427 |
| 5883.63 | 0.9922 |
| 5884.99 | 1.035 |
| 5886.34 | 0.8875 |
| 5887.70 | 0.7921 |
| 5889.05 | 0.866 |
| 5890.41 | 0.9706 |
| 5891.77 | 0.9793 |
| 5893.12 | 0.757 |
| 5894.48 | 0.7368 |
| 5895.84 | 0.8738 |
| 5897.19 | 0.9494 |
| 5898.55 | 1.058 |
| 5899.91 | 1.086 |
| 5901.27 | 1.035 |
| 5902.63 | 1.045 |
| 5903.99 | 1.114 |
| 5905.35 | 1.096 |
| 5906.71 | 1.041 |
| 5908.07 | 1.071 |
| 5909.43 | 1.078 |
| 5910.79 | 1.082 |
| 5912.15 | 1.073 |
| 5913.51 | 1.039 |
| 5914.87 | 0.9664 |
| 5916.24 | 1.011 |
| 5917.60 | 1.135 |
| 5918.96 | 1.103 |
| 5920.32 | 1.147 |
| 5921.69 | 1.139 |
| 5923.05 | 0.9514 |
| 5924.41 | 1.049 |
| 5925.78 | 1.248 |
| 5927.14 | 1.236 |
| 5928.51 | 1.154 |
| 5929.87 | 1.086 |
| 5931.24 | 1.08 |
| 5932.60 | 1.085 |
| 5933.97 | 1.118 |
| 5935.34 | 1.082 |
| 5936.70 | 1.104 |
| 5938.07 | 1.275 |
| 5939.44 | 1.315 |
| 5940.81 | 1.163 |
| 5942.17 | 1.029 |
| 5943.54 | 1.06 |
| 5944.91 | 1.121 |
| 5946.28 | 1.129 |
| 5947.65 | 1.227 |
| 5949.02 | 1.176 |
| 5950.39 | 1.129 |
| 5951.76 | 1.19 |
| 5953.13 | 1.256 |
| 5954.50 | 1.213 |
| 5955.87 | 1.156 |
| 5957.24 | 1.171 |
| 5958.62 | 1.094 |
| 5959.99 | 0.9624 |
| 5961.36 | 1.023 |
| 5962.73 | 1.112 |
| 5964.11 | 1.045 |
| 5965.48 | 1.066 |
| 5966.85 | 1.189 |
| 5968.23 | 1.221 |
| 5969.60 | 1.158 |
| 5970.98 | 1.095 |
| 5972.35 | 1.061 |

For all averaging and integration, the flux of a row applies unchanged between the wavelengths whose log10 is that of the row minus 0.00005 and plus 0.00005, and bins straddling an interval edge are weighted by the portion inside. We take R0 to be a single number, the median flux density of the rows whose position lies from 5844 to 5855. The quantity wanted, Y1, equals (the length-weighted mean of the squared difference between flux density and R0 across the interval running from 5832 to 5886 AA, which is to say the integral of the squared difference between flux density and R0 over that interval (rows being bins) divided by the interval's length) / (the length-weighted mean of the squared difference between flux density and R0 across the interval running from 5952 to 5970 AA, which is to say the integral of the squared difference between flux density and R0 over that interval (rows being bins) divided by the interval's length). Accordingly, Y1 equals 1.9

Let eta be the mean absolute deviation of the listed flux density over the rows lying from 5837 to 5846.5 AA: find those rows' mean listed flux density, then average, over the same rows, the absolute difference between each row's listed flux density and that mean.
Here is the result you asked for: 0.038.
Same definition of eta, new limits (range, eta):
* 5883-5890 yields 0.079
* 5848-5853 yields 0.085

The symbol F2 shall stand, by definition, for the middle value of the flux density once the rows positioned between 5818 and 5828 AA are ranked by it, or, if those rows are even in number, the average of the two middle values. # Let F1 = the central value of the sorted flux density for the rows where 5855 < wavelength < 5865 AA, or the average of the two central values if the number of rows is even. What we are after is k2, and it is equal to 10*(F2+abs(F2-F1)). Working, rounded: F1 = 0.94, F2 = 1.17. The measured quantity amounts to 14.0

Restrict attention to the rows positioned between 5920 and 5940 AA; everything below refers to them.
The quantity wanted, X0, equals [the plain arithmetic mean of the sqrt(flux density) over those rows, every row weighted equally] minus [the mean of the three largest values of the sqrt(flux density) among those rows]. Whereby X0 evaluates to -0.065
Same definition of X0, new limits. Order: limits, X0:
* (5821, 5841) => -0.048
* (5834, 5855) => -0.060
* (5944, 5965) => -0.046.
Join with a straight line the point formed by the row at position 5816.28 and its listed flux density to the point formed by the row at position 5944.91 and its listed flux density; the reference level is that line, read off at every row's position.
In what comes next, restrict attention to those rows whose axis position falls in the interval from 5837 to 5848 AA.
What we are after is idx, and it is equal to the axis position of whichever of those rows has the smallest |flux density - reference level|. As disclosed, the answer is 5841.78 AA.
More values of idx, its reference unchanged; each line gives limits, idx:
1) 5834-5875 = 5849.86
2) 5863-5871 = 5867.40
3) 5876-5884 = 5878.21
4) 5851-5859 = 5855.25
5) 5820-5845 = 5841.78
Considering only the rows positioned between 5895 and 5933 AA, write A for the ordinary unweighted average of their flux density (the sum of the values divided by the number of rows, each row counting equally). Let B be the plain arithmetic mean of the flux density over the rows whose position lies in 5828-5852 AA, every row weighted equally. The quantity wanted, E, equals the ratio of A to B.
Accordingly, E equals 0.92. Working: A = 1.07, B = 1.17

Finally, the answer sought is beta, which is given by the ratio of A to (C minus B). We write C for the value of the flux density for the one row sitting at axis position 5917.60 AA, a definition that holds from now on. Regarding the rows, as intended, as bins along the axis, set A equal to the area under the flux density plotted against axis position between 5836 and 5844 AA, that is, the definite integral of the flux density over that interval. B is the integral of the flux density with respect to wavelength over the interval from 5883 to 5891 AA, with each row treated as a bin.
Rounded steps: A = 8.9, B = 7.4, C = 1.135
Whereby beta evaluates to -1.4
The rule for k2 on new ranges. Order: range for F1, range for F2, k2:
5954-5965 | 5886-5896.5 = 11.0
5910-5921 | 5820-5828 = 13.1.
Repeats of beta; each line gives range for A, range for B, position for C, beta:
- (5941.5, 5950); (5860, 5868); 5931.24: -1.5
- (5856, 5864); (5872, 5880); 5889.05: -0.9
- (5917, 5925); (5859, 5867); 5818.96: -1.4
